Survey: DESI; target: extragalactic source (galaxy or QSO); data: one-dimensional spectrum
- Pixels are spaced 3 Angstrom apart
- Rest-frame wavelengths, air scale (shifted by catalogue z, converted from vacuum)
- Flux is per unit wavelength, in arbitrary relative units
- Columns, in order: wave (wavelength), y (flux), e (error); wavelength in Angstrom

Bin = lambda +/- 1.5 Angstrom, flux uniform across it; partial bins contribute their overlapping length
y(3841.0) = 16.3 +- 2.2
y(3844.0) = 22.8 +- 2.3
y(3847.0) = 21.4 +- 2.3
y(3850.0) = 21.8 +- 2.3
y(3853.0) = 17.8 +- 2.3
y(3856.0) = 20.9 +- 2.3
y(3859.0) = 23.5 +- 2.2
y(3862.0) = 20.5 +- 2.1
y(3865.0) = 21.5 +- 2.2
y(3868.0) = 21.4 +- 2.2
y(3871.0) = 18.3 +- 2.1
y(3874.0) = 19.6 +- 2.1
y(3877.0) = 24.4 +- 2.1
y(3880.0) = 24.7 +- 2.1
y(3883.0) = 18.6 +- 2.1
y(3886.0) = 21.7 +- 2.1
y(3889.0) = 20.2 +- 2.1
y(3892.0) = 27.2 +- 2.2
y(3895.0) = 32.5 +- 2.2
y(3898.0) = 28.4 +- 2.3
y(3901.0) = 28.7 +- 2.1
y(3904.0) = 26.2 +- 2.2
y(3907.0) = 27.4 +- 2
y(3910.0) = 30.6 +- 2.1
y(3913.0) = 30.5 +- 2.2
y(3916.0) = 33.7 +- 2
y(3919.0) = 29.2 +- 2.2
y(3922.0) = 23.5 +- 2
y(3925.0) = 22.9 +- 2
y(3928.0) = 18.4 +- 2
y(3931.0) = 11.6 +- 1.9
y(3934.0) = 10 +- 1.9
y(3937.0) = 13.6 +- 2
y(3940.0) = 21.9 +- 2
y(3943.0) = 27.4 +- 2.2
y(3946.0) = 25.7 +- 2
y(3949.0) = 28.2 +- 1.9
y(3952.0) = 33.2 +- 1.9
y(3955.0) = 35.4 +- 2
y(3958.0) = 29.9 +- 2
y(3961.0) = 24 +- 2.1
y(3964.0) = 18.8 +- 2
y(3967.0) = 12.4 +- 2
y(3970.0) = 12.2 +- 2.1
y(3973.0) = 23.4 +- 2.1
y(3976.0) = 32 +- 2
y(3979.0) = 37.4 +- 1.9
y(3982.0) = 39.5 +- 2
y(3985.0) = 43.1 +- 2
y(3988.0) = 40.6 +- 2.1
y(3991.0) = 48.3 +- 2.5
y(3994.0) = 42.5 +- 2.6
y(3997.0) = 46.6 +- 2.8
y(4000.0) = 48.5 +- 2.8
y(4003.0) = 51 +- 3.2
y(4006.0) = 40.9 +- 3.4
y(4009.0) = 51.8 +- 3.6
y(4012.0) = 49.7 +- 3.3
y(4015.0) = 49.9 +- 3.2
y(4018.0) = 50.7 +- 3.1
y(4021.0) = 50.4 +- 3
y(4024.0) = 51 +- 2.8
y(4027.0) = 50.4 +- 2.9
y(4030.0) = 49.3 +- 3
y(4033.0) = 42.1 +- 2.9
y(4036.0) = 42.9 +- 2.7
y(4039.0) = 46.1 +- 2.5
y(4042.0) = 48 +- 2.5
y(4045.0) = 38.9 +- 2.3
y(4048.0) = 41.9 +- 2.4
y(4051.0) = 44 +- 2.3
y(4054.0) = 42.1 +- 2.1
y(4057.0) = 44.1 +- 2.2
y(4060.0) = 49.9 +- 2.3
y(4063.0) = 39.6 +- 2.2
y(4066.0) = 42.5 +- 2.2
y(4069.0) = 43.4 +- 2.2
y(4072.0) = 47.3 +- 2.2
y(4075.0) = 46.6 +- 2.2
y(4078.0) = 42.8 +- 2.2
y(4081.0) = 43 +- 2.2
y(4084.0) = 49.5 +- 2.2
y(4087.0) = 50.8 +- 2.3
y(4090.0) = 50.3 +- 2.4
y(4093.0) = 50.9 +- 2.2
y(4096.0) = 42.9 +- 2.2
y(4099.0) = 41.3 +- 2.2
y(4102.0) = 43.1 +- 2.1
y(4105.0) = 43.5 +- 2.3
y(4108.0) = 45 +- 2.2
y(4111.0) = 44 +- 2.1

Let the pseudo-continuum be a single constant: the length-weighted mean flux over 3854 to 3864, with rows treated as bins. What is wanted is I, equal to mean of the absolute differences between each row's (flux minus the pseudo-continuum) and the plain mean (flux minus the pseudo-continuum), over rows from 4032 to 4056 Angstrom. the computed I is 2.1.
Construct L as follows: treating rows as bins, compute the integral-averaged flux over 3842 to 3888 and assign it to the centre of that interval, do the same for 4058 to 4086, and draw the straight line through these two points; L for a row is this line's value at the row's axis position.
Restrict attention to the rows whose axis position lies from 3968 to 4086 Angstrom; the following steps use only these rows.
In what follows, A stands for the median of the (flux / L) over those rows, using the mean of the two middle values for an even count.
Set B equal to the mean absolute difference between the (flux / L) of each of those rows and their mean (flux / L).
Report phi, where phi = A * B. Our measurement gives 0.16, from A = 1.09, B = 0.15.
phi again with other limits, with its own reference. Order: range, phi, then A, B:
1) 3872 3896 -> 0.14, 1.00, 0.14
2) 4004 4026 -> 0.07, 1.30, 0.05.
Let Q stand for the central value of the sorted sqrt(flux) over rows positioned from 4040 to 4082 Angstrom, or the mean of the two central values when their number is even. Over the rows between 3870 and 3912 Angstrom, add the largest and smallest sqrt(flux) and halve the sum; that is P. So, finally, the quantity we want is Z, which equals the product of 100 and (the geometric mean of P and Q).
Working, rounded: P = 5.0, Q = 6.6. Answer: 573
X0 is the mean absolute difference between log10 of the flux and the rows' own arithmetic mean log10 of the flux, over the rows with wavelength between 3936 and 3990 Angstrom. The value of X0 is 0.135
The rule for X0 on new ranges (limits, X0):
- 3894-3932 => 0.088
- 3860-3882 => 0.035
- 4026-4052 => 0.031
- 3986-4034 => 0.031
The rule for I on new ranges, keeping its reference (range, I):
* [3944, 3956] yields 3.7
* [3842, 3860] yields 1.3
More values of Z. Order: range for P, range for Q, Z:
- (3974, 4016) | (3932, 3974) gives 559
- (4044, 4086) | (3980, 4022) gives 680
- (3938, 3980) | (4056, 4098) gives 569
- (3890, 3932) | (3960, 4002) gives 534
